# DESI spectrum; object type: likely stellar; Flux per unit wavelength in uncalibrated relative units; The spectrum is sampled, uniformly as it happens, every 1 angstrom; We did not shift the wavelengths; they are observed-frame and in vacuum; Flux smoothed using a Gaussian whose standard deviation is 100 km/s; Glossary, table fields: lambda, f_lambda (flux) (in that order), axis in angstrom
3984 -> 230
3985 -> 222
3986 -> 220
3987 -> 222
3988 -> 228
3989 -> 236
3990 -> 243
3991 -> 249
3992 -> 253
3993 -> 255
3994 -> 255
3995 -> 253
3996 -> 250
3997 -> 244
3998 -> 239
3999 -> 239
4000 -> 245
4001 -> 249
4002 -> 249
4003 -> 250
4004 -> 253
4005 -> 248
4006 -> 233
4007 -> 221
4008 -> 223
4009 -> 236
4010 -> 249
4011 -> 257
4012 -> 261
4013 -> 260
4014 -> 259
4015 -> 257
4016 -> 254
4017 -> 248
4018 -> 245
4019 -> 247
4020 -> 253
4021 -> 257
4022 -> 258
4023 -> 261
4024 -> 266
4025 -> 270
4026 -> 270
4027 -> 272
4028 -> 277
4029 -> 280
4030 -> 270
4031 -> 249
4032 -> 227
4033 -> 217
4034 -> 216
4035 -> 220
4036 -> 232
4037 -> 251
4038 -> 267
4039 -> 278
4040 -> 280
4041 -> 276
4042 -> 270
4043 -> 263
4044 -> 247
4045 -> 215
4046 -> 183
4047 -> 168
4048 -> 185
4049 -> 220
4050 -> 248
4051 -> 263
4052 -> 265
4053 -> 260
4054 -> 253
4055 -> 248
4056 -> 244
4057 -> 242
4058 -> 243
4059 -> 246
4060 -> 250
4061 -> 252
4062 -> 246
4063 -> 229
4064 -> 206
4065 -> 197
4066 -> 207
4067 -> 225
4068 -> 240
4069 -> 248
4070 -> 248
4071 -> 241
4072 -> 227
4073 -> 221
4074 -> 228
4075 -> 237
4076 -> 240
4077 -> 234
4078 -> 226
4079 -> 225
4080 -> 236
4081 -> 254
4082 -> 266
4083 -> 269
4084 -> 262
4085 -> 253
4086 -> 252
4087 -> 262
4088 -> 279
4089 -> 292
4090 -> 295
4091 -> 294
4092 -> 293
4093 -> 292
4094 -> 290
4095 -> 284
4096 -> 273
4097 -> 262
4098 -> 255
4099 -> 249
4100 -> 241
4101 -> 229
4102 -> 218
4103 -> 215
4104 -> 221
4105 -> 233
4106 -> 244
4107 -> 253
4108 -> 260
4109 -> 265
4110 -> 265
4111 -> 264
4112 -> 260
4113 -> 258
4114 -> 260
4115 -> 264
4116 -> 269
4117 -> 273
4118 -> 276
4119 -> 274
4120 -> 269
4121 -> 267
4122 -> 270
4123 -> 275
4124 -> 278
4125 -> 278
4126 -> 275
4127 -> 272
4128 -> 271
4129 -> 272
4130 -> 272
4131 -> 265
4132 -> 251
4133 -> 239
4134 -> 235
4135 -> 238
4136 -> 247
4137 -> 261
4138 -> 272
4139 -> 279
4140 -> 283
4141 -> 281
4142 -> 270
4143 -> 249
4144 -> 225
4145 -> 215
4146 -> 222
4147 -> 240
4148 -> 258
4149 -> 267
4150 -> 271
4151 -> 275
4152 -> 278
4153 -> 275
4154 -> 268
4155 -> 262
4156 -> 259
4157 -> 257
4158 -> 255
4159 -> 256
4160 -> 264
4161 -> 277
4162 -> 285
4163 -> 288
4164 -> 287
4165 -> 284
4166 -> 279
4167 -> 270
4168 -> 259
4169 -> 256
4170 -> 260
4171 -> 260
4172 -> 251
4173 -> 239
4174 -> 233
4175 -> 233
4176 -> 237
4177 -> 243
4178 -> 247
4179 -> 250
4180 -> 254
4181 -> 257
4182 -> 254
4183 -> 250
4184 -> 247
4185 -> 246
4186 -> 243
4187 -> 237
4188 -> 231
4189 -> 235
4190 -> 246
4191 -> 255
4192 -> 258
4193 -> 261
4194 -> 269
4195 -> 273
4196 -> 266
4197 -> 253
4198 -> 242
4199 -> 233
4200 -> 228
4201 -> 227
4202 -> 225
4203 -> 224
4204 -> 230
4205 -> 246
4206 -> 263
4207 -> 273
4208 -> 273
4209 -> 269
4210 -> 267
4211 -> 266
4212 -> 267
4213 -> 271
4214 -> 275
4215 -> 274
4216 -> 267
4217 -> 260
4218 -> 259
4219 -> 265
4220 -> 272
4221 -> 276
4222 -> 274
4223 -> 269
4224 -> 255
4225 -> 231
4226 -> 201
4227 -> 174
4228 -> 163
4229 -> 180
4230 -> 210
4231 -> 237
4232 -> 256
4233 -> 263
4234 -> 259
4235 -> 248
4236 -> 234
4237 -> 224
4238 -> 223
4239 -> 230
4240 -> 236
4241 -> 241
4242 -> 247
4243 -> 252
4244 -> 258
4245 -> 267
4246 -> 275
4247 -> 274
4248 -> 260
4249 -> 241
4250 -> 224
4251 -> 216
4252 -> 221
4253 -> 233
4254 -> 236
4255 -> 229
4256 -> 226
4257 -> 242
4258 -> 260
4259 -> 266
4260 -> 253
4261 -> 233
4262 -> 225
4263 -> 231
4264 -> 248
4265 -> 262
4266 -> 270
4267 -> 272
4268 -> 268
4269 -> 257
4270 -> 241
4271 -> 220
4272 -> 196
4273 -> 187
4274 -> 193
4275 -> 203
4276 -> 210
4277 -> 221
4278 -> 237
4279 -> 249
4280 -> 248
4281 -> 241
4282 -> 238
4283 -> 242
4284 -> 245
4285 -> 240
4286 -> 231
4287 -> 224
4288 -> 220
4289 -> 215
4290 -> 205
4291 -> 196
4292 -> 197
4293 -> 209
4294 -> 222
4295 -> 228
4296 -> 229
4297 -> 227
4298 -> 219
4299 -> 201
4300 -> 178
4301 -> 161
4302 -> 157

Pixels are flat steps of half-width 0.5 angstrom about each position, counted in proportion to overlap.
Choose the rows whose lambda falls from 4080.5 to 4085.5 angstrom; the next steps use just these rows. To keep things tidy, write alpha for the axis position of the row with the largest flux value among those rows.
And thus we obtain 4083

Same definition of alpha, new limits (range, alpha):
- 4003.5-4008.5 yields 4004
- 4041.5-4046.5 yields 4042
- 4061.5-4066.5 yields 4062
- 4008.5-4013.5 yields 4012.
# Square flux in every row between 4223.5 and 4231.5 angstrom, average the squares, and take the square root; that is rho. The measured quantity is 209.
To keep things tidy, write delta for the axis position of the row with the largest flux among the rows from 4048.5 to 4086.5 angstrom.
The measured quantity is 4083 angstrom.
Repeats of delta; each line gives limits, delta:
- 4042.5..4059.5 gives 4052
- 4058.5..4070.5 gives 4061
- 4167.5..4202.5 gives 4195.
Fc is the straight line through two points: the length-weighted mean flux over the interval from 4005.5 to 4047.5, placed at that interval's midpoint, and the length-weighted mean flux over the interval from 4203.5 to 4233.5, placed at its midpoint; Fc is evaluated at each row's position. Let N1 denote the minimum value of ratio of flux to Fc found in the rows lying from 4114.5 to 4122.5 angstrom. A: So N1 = 1.06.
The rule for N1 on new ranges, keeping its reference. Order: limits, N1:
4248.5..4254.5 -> 0.87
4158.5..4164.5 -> 1.03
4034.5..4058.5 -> 0.68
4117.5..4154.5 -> 0.86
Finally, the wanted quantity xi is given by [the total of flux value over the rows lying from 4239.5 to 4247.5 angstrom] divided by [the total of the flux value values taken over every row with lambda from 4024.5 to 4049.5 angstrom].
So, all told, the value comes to 0.3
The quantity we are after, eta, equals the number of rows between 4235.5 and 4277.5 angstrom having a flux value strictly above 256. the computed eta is 12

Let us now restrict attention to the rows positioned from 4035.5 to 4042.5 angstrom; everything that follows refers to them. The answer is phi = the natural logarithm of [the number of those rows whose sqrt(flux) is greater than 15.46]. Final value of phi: 1.8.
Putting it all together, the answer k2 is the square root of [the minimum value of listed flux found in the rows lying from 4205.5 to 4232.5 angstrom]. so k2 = 12.8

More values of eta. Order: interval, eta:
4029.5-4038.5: 2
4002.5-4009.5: 0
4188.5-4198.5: 5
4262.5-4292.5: 5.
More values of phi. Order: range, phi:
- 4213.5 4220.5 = 1.9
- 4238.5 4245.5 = 1.6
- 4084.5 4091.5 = 1.9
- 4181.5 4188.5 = 1.6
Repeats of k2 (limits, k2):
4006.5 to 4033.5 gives 14.7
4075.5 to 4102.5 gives 14.8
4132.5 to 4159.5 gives 14.7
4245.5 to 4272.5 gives 14.0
